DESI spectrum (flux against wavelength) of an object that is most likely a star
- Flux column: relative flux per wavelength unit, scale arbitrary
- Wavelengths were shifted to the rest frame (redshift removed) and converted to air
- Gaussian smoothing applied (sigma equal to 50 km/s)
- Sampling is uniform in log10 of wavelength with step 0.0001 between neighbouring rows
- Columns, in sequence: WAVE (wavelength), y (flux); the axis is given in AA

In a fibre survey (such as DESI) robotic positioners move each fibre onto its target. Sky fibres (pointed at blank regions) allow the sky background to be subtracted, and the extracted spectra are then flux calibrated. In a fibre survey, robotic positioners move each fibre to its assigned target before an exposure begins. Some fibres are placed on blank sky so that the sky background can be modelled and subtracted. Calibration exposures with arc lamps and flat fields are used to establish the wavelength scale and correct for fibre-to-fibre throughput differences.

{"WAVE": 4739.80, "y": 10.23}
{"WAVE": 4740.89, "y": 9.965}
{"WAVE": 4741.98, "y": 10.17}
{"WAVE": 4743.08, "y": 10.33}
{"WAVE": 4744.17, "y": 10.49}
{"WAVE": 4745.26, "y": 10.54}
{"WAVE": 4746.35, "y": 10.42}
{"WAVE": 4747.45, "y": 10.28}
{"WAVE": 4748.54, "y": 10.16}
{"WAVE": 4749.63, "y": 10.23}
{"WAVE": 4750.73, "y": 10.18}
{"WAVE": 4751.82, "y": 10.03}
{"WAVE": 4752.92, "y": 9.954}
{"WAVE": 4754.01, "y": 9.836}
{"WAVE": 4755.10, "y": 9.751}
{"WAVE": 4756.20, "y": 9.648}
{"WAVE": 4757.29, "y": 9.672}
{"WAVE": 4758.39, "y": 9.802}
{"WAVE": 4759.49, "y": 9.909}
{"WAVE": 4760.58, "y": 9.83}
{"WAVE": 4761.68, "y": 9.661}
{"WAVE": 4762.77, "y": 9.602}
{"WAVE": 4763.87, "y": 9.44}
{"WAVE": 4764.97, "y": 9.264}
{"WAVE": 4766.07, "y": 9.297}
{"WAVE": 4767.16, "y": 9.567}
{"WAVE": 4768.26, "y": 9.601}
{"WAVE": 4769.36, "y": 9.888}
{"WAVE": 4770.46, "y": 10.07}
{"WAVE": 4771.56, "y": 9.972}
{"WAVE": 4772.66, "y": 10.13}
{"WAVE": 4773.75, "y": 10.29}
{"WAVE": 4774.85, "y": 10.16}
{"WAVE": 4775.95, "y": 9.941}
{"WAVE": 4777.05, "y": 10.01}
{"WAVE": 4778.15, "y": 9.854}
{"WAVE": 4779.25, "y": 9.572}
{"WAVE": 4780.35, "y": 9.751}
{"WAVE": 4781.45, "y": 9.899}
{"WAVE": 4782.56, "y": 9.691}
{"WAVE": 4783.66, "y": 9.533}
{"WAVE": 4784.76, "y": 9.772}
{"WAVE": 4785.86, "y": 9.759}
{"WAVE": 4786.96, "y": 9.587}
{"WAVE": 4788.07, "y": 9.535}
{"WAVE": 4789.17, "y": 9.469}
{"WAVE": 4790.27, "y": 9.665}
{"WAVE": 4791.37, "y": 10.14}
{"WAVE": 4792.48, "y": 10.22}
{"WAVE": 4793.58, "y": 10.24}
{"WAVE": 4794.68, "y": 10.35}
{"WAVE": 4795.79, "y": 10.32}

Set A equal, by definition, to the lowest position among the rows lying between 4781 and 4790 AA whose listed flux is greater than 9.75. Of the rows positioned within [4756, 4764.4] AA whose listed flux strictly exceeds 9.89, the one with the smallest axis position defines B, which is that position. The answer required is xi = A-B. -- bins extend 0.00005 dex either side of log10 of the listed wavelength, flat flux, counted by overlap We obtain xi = 22.0 AA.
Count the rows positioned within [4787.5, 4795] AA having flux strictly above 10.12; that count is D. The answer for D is 4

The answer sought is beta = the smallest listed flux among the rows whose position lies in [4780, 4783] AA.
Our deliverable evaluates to 9.691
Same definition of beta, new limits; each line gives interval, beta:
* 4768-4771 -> 9.601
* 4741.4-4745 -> 10.17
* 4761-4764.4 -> 9.44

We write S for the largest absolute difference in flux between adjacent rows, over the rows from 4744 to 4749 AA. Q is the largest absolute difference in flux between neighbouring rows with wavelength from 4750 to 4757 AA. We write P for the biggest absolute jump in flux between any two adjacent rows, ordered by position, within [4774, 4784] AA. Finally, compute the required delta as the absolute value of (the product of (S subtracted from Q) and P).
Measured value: 0.00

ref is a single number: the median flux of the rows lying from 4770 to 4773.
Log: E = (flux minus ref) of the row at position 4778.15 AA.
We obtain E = -0.22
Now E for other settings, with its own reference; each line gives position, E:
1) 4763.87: -0.63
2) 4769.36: -0.18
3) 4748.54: 0.09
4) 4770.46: 0.00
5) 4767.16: -0.50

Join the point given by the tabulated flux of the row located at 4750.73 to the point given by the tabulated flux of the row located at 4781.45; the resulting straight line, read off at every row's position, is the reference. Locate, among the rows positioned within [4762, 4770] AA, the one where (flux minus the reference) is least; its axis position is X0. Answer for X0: 4764.97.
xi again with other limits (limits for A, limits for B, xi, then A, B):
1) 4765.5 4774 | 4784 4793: -22.0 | 4769.36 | 4791.37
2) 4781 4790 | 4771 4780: 9.9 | 4781.45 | 4771.56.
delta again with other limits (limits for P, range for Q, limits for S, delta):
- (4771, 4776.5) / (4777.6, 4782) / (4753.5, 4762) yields 0.02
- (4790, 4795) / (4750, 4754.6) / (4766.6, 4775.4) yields 0.07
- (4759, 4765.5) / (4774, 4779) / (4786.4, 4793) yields 0.05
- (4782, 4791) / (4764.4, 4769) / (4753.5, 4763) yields 0.02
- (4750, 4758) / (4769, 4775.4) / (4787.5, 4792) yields 0.04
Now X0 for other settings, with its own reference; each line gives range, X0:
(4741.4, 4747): 4741.98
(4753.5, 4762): 4756.20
